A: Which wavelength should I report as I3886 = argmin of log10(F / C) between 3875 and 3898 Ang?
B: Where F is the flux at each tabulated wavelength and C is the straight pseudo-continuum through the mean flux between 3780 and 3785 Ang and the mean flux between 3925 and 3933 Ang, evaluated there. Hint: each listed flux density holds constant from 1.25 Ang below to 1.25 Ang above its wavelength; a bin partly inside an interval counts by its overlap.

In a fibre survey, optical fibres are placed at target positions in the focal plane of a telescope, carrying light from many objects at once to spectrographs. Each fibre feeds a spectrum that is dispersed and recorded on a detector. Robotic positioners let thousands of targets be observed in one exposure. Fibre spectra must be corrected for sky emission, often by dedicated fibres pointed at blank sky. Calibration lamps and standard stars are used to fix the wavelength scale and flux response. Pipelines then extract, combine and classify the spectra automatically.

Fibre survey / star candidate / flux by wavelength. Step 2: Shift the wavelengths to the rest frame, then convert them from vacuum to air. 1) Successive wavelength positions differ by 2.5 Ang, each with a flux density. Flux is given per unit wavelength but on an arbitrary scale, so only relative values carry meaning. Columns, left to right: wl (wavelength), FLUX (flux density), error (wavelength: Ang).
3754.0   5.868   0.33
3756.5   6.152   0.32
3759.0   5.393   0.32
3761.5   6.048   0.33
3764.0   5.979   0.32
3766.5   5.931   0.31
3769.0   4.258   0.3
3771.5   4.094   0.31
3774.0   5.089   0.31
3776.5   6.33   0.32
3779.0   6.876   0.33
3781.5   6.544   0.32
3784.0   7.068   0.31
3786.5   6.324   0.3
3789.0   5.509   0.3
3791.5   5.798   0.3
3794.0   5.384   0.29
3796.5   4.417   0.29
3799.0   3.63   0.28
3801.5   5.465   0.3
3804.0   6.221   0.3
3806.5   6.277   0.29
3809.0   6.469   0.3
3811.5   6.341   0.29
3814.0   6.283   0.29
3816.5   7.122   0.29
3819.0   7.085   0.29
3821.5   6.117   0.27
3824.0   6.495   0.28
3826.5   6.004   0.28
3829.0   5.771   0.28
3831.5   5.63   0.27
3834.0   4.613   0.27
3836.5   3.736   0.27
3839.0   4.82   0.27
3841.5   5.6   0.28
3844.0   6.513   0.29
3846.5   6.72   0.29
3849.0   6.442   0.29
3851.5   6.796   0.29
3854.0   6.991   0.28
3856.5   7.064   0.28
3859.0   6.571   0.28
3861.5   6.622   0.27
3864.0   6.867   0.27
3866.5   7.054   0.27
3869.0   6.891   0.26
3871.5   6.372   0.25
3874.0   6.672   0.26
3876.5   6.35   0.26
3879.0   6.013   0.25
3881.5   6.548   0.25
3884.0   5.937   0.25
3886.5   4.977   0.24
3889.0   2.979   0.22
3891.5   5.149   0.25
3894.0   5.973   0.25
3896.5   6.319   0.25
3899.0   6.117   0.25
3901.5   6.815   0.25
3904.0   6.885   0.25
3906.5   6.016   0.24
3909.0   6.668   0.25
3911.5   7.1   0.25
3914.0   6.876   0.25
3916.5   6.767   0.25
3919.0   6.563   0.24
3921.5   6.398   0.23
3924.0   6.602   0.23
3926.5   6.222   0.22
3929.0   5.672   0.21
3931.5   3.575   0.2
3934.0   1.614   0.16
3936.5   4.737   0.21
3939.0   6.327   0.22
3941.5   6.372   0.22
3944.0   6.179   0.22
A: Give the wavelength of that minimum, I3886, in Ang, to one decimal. 3889.0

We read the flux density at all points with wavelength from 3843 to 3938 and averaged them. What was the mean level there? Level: 6.12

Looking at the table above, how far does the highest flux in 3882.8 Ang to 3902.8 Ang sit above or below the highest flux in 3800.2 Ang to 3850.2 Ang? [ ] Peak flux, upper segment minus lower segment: -0.31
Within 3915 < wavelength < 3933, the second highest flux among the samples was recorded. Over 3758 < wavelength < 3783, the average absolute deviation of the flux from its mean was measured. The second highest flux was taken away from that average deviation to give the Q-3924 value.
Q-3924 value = -5.8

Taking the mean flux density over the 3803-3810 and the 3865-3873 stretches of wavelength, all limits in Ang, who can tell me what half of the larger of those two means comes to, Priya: 3.39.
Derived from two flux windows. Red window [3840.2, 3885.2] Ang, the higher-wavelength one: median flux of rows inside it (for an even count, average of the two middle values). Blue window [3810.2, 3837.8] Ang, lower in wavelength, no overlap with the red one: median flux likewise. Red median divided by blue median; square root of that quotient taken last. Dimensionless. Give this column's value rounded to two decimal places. 1.04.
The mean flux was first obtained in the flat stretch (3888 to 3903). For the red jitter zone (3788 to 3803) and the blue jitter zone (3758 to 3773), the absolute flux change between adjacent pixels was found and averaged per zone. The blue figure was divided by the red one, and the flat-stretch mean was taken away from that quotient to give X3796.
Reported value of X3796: -5.0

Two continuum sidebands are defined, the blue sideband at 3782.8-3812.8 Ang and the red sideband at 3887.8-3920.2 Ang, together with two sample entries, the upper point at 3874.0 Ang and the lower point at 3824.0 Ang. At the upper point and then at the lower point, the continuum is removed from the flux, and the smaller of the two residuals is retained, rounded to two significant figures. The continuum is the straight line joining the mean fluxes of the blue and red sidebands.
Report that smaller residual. 0.62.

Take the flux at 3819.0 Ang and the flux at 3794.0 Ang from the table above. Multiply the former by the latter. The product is 38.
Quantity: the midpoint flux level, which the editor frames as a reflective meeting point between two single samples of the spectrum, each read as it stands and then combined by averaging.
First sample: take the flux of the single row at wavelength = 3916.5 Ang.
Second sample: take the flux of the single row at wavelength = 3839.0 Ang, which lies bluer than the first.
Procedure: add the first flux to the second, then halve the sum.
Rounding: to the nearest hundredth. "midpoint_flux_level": 5.79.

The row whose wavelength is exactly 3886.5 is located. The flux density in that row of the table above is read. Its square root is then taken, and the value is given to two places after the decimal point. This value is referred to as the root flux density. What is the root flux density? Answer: 2.23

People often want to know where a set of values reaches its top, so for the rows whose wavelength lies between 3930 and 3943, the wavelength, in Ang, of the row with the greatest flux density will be 3941.5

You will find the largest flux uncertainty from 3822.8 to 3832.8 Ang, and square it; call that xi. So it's 0.078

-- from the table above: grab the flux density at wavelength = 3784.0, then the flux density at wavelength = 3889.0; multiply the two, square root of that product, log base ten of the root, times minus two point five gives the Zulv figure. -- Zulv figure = -1.65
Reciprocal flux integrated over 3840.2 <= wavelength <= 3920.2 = 13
